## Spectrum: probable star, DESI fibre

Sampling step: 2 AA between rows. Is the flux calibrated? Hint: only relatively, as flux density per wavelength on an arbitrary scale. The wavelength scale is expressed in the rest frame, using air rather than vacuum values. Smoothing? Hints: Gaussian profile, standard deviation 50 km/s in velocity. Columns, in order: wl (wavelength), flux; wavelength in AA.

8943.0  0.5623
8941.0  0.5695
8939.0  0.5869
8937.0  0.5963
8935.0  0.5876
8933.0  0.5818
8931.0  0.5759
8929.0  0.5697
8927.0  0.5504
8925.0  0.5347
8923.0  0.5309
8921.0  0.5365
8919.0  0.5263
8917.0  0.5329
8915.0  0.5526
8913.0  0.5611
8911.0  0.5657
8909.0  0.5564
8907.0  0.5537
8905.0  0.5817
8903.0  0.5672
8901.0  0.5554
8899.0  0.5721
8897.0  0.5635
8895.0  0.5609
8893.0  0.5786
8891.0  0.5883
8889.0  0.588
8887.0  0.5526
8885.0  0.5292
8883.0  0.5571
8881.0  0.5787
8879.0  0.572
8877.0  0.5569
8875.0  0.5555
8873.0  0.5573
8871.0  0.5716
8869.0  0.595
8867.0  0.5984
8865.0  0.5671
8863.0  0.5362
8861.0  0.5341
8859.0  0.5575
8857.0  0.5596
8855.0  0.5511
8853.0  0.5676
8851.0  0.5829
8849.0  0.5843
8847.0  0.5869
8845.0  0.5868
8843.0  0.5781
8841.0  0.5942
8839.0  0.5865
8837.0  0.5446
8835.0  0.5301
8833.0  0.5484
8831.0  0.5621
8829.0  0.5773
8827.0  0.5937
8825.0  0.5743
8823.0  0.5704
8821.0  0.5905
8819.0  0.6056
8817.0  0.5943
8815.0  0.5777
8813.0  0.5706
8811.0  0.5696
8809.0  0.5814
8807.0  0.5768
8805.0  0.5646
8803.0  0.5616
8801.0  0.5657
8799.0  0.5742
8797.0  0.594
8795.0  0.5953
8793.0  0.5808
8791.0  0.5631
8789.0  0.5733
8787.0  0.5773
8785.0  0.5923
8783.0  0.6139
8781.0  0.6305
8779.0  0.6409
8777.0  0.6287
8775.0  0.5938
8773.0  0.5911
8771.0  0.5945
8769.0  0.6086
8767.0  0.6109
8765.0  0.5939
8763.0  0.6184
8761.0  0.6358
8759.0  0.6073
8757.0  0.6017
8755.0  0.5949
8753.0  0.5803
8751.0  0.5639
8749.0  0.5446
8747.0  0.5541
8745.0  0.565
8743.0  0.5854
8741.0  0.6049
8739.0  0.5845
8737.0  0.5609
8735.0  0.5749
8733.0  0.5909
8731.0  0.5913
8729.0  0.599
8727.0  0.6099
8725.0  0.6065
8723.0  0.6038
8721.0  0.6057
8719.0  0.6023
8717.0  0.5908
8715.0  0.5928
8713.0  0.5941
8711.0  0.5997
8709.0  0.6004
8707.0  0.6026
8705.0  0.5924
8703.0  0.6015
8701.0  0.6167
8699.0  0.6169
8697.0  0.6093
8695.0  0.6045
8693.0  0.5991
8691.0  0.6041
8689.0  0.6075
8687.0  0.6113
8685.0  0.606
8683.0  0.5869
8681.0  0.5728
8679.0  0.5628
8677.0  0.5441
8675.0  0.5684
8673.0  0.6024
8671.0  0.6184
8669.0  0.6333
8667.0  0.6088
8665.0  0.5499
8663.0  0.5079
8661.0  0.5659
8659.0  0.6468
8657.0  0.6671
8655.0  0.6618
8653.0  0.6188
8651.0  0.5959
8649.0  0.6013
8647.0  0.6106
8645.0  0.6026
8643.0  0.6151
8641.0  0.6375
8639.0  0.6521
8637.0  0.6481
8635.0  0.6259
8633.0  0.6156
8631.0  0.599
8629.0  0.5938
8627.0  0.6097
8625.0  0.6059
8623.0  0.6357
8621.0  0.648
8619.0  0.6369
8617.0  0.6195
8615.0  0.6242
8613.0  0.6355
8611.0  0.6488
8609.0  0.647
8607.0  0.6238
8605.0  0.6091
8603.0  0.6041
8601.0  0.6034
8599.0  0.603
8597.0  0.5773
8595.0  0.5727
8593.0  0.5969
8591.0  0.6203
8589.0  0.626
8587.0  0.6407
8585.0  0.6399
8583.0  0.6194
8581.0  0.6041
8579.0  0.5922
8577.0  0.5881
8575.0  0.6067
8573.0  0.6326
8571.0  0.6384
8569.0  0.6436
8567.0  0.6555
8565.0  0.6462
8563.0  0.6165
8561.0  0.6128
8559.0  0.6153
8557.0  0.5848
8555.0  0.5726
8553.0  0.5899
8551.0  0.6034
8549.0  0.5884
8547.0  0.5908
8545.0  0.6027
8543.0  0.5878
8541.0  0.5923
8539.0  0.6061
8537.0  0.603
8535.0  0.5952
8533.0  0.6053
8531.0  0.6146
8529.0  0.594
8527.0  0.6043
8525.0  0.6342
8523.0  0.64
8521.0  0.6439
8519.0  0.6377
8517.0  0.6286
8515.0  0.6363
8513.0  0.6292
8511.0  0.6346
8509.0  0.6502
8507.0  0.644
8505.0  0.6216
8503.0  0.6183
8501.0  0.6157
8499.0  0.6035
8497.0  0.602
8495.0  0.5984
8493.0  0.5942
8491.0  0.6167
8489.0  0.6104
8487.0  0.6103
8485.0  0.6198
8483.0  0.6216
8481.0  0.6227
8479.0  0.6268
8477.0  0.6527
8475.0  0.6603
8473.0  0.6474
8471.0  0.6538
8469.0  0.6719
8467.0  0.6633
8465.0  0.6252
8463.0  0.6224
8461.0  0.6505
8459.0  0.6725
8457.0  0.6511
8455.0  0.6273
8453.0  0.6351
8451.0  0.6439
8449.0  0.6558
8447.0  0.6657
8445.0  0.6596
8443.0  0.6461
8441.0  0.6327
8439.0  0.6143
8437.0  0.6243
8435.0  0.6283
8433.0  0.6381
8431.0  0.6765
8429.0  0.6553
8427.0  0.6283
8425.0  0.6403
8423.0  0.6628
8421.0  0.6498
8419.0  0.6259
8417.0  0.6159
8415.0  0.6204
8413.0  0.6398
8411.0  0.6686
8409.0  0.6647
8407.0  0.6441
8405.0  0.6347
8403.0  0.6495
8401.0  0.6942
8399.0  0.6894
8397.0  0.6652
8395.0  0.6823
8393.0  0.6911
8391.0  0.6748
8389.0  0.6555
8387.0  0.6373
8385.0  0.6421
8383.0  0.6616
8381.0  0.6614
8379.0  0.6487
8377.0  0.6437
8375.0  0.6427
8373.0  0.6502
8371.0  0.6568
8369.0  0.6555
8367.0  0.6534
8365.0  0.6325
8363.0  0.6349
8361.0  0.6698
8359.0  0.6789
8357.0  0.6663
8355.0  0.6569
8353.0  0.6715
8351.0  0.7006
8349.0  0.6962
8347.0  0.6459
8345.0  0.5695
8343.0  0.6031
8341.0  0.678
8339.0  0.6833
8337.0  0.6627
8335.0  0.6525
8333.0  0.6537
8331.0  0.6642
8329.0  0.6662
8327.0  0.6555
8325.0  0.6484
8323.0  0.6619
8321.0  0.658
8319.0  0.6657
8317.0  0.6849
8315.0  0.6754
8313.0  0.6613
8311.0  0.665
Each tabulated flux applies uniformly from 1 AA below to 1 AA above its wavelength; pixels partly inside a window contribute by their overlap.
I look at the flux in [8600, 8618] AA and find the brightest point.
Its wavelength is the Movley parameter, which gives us 8611.0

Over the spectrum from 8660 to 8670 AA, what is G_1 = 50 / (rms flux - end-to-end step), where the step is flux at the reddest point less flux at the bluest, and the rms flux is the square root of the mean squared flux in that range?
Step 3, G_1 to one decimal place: 98.5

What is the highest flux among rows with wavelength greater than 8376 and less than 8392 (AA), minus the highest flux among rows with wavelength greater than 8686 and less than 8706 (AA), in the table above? 0.058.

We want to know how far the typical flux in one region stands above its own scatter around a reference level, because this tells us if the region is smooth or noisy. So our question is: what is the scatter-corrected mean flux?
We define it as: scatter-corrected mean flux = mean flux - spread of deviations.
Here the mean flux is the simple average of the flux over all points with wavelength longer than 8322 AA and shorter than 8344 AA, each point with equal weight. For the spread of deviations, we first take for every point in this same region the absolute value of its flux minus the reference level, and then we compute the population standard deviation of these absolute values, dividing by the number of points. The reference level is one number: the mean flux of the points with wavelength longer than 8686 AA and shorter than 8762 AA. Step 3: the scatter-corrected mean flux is 0.64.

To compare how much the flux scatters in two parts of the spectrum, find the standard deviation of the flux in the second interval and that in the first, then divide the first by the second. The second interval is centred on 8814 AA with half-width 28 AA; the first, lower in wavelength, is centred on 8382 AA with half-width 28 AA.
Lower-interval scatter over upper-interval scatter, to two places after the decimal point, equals 1.04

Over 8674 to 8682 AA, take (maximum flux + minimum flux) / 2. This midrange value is 0.56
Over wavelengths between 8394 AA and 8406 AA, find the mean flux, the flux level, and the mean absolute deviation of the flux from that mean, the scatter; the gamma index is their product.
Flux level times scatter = 0.013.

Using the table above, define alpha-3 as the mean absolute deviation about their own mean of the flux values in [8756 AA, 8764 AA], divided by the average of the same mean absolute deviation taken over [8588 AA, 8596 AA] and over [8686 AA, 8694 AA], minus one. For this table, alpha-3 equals 0.0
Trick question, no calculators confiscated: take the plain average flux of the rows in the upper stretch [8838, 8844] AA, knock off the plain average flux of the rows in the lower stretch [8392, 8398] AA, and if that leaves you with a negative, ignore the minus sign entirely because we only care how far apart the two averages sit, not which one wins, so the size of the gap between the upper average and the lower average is 0.09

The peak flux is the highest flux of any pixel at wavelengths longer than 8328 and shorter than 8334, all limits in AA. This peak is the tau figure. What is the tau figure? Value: 0.6662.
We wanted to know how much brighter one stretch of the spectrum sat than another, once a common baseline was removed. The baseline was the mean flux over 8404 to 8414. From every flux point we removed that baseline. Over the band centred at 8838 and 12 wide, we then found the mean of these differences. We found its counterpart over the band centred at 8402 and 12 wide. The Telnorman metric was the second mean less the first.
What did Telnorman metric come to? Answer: 0.099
